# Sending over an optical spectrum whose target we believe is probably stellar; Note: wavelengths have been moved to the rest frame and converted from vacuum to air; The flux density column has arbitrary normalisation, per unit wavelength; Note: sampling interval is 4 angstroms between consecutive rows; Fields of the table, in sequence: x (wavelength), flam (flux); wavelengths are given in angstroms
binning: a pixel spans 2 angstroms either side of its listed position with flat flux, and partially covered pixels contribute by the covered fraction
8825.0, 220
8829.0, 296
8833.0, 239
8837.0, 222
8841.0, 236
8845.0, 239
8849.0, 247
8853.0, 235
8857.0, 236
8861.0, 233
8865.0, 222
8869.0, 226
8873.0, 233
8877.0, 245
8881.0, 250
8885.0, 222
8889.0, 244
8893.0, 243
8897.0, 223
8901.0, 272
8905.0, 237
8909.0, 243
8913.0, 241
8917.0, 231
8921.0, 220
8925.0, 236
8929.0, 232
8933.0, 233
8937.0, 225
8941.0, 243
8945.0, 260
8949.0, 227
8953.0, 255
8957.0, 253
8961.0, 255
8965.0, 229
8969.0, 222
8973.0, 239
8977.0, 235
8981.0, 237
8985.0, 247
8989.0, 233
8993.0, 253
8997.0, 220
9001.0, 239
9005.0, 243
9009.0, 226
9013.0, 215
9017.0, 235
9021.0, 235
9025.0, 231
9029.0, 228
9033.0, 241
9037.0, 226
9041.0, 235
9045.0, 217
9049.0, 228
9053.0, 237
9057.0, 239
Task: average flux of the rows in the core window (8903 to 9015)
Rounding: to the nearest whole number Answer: 237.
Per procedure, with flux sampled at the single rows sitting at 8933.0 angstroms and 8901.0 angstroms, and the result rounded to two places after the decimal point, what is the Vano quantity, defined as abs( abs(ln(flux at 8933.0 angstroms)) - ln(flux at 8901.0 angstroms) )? 0.15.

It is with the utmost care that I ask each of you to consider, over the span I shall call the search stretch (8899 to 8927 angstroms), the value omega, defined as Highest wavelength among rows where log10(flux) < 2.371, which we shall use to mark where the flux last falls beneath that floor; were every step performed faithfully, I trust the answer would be 8921.0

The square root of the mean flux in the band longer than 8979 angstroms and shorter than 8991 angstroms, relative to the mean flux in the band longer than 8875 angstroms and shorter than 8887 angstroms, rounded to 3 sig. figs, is 0.0647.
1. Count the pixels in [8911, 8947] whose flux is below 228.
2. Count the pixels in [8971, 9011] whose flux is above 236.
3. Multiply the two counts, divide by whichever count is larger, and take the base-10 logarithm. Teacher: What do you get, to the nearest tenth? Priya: 0.3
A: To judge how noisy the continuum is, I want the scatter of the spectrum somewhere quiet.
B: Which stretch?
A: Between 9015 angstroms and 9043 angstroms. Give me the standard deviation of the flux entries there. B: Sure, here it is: 5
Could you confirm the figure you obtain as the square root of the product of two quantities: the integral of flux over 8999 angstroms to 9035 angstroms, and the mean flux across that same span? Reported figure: 1395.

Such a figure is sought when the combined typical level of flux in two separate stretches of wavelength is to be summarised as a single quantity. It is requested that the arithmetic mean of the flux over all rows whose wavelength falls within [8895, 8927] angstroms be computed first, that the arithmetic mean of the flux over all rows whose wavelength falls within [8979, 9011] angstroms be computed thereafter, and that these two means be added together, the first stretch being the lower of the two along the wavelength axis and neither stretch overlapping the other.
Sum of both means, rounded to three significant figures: 475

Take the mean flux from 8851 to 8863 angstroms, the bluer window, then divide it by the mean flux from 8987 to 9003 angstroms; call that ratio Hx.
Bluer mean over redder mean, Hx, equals 0.99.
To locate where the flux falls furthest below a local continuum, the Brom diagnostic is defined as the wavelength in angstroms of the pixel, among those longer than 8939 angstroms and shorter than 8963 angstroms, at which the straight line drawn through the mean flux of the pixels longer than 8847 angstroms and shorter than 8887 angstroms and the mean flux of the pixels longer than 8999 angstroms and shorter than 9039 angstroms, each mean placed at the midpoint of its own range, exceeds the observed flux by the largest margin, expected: 8949.0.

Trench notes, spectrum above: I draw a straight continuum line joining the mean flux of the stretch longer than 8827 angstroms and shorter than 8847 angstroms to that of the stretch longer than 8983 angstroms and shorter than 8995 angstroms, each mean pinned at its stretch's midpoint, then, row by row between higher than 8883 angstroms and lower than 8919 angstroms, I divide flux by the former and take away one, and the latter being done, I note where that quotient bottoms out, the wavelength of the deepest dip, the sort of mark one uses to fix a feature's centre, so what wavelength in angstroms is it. 8885.0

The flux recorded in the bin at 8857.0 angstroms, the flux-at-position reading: 236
